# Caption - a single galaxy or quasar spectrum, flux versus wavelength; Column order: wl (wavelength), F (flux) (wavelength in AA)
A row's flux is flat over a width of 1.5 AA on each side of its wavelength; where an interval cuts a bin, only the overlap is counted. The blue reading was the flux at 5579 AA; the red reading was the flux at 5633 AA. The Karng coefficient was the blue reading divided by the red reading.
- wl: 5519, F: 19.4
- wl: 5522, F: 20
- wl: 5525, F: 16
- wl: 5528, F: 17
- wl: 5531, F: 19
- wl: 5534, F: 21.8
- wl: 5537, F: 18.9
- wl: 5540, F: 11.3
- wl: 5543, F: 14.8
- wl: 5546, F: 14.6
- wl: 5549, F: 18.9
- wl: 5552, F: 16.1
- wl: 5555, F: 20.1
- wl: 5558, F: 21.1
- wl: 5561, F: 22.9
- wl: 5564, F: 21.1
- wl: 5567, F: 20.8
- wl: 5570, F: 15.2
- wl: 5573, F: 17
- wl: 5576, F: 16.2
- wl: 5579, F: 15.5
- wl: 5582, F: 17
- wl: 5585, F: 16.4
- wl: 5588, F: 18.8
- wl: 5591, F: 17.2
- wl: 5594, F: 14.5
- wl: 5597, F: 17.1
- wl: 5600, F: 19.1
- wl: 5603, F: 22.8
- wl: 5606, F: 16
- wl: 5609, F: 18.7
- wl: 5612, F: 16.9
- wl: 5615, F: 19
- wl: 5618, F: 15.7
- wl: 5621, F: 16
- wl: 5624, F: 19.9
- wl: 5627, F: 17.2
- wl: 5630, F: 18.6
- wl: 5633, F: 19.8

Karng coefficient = 0.78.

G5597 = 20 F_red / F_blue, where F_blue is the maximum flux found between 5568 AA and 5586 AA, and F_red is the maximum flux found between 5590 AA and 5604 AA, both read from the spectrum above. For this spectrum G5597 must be 26.8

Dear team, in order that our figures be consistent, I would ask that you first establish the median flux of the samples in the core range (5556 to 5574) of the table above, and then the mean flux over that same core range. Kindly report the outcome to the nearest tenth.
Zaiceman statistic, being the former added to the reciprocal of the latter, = 21.0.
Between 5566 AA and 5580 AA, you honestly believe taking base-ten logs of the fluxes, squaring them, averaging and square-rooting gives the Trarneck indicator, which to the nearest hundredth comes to 1.23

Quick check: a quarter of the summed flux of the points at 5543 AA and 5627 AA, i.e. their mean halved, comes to 8.0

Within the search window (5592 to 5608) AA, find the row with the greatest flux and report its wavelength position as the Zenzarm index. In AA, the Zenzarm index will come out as 5603 AA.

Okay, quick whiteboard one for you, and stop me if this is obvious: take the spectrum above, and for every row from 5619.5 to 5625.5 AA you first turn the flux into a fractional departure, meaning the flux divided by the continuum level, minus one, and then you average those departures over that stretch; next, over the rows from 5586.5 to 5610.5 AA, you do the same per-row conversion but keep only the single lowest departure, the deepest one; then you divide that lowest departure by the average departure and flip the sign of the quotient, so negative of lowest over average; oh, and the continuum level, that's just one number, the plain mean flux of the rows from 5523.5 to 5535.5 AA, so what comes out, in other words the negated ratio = -7.9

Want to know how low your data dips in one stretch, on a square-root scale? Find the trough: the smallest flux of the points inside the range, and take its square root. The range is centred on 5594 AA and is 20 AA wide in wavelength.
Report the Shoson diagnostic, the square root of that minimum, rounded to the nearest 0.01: 3.81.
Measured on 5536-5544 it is 3.36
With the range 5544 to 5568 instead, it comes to 3.82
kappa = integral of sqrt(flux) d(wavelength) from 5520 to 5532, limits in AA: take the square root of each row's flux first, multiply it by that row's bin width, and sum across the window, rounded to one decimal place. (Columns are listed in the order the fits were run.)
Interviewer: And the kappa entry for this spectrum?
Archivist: 50.9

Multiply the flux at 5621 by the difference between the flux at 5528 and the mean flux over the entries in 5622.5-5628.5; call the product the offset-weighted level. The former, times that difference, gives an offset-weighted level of -25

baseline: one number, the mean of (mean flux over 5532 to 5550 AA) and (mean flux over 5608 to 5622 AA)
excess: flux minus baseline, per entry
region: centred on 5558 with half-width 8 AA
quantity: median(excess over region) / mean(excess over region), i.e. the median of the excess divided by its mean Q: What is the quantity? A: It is 1.3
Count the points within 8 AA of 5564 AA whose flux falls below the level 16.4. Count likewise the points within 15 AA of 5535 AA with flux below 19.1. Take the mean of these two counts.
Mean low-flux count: 4.5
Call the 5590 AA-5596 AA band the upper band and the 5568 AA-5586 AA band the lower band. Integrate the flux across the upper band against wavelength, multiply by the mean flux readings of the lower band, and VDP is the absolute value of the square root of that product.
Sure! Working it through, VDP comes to 39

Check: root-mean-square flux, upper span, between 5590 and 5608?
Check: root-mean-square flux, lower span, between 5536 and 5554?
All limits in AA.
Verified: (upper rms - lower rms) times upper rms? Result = 36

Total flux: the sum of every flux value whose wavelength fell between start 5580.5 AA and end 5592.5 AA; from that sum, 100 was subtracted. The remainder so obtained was -30.6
